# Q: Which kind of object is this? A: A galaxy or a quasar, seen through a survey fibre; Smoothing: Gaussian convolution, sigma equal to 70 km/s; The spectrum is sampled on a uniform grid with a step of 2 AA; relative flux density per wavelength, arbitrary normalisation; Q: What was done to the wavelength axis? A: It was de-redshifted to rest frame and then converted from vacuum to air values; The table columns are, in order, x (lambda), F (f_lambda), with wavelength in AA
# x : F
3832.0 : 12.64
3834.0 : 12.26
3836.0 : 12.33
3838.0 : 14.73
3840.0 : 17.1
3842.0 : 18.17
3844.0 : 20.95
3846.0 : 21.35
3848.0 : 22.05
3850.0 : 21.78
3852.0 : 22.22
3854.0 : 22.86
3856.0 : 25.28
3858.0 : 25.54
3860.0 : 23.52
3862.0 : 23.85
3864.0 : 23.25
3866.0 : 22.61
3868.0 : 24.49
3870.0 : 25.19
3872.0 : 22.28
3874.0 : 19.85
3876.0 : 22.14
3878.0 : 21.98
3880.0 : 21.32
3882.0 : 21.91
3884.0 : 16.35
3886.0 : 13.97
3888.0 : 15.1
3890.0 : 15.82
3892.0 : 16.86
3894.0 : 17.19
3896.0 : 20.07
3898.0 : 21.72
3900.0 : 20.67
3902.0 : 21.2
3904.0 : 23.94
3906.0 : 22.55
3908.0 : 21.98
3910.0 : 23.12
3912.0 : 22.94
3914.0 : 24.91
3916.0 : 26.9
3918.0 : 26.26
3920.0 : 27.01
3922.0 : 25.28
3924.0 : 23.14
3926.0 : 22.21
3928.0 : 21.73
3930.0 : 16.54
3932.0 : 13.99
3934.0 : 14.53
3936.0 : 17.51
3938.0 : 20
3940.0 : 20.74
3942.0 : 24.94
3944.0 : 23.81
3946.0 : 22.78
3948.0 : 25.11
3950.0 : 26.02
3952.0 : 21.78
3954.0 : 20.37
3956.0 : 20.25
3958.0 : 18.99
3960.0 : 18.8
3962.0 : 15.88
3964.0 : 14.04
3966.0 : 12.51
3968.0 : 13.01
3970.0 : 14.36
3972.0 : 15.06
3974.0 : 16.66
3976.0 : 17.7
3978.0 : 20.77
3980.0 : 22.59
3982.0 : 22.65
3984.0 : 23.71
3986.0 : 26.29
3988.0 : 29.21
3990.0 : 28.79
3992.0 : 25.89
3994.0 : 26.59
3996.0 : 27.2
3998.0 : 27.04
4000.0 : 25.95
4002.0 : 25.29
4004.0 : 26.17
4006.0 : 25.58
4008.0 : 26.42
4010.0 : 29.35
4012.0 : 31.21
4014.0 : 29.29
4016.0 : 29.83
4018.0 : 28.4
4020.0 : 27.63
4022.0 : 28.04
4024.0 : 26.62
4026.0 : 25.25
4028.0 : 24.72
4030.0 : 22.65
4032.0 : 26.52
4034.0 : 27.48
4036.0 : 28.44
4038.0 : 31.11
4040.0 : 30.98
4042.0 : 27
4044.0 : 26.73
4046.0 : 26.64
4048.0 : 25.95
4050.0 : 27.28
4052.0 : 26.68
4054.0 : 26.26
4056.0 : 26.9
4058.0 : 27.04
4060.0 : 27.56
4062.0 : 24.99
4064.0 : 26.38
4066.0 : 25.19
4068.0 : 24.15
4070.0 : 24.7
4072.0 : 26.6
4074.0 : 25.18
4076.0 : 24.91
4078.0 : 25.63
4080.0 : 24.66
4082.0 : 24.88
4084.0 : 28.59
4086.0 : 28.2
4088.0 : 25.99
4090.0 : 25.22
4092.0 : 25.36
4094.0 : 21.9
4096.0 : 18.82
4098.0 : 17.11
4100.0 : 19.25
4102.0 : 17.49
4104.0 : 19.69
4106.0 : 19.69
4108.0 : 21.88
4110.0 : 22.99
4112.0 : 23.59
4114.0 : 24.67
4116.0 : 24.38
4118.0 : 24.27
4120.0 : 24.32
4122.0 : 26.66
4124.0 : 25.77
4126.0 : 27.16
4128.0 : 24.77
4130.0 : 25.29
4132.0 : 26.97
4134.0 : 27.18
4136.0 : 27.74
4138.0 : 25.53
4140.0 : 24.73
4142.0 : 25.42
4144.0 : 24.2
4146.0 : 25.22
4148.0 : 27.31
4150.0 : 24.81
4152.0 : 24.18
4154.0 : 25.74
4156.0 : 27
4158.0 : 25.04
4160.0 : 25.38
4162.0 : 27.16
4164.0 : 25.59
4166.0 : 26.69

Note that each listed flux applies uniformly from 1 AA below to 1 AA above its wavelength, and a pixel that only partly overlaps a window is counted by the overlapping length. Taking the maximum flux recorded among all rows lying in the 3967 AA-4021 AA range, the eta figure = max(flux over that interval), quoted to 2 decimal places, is 31.21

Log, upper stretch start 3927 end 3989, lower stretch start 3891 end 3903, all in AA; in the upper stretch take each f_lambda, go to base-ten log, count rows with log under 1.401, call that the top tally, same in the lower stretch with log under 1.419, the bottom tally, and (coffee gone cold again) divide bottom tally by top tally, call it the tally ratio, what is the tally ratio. 0.2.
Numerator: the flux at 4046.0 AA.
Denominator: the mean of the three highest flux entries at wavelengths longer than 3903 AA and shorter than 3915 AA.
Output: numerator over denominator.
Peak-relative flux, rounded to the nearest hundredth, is 1.11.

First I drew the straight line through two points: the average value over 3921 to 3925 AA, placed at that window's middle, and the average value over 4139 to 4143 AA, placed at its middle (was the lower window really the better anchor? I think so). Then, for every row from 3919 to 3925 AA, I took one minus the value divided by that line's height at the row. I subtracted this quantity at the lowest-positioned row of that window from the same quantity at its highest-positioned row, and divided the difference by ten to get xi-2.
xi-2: 0.016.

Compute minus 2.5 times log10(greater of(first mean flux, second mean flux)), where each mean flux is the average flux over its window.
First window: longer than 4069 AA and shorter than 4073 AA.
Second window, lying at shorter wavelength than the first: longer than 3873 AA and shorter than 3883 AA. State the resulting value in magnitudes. -3.523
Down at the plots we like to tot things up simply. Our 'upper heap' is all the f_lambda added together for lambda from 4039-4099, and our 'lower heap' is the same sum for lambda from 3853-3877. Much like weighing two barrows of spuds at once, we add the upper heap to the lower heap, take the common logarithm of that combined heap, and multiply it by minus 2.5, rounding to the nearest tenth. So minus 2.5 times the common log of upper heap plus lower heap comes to -7.6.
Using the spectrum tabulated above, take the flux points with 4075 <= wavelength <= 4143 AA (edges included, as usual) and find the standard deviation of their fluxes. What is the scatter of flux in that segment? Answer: 3.0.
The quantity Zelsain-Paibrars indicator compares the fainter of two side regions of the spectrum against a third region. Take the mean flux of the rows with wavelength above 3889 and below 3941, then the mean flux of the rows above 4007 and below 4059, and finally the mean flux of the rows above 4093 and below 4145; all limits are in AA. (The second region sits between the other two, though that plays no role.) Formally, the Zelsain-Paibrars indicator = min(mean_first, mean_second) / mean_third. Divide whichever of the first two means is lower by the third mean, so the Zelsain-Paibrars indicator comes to 0.898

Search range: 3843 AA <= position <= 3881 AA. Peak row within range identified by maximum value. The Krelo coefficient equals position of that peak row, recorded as 3858.0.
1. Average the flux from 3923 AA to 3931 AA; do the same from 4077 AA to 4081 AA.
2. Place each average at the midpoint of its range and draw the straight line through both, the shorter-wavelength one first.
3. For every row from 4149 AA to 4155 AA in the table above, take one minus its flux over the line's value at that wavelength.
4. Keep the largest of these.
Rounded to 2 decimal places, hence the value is 0.11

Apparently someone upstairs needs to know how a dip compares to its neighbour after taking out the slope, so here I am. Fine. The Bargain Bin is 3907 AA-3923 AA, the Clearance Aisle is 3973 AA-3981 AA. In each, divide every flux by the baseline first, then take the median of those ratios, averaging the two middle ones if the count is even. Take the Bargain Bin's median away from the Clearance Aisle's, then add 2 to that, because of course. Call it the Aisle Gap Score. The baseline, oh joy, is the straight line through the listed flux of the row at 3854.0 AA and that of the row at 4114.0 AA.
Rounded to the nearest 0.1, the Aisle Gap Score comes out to 1.7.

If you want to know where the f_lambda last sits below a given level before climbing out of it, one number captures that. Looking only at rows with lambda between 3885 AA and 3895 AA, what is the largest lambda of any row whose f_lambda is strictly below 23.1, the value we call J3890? 3894.0 AA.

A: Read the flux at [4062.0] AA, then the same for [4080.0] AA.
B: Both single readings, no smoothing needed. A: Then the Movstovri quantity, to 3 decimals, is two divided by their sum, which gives 0.040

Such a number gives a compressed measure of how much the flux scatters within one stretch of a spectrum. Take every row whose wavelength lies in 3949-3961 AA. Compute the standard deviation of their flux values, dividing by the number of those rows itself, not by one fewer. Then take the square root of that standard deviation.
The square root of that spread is 1.6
